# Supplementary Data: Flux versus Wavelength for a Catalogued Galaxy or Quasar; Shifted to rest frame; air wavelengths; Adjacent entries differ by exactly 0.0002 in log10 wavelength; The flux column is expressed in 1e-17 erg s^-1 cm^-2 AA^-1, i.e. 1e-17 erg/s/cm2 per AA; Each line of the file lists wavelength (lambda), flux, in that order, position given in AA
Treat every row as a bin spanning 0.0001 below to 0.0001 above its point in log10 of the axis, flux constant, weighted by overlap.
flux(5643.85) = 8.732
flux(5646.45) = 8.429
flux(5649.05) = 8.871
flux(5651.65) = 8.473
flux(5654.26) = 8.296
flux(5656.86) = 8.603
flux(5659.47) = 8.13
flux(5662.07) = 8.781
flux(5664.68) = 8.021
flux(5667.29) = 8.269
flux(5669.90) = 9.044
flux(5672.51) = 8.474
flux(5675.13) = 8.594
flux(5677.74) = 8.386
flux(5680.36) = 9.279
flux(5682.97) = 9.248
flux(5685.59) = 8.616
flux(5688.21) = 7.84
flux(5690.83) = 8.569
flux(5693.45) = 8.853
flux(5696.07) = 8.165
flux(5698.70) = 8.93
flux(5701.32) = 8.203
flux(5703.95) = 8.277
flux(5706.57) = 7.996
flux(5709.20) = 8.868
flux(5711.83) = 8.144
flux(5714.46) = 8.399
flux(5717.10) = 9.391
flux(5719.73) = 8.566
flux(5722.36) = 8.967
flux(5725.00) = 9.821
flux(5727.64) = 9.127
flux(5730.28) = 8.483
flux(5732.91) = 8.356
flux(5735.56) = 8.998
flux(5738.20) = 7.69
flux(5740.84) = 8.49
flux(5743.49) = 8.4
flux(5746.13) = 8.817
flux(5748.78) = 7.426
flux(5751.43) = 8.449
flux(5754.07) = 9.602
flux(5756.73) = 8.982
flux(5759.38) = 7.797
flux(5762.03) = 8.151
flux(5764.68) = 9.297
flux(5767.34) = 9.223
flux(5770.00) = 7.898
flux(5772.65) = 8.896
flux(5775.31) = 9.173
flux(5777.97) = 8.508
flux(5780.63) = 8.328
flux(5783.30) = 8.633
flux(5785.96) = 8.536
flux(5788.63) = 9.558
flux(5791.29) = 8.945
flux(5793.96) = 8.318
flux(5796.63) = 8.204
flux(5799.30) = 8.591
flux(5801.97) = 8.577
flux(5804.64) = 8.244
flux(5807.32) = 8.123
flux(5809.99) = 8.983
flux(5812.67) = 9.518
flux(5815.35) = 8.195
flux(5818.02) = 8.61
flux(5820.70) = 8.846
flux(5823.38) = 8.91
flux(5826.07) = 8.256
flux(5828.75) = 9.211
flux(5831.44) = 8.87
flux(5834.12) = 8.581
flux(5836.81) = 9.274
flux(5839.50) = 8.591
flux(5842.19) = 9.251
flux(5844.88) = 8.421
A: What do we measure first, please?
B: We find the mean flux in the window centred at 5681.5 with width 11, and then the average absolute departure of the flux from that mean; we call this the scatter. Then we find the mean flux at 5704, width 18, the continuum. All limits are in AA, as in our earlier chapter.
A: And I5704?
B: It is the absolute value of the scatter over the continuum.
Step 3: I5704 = 0.046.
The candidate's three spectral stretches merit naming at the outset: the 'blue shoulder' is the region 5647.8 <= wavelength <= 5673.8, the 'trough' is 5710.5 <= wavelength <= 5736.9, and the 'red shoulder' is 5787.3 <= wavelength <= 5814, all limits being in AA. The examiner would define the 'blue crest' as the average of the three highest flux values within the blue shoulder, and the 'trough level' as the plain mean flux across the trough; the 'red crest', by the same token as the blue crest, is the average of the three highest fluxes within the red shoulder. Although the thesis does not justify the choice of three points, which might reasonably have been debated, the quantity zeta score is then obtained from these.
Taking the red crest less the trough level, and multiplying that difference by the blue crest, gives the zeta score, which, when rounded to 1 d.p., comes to 4.7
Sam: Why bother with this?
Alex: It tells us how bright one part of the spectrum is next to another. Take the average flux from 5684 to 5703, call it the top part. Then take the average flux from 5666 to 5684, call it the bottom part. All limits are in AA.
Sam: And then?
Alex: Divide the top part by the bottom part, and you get 0.97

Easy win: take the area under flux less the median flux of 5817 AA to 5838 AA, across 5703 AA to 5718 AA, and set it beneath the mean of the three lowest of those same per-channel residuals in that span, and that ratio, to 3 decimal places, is 0.132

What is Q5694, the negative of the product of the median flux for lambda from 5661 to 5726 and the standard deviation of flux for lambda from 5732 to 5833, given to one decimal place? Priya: -4.4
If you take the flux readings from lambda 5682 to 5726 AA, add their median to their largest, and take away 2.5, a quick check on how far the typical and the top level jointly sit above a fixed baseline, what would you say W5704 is 15.9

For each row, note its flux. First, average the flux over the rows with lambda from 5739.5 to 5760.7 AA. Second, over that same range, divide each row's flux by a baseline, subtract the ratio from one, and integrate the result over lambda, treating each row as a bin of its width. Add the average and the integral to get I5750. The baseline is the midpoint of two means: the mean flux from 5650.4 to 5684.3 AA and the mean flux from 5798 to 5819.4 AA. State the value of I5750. 8.74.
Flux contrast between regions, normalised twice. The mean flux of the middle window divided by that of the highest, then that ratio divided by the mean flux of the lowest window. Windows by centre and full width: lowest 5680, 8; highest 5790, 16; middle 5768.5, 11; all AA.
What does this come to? 0.113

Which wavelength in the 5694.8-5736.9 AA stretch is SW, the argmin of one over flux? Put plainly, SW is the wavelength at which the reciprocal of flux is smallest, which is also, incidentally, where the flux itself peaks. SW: 5725.00 AA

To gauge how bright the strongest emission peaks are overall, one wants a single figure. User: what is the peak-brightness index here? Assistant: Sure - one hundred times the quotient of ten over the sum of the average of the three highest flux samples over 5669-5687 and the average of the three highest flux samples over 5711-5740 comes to 53.66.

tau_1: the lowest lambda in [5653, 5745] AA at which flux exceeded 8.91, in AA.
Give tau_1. 5669.90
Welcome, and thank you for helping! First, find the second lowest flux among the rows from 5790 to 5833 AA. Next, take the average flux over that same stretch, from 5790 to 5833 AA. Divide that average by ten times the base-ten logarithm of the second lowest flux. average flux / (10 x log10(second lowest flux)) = 0.947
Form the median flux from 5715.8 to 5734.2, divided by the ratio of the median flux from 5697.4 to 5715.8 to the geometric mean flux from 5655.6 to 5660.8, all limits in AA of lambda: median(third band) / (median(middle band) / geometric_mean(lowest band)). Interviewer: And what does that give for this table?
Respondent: 9.060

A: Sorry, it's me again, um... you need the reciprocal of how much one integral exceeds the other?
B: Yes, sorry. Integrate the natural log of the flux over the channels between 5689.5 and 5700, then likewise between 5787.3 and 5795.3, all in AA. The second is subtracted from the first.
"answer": 0.20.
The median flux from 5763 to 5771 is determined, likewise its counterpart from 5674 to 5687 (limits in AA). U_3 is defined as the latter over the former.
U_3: 0.934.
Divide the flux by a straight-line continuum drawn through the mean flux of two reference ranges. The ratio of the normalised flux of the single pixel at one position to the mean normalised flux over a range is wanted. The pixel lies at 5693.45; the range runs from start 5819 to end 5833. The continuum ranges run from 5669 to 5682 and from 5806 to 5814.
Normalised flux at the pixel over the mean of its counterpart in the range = 1.02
